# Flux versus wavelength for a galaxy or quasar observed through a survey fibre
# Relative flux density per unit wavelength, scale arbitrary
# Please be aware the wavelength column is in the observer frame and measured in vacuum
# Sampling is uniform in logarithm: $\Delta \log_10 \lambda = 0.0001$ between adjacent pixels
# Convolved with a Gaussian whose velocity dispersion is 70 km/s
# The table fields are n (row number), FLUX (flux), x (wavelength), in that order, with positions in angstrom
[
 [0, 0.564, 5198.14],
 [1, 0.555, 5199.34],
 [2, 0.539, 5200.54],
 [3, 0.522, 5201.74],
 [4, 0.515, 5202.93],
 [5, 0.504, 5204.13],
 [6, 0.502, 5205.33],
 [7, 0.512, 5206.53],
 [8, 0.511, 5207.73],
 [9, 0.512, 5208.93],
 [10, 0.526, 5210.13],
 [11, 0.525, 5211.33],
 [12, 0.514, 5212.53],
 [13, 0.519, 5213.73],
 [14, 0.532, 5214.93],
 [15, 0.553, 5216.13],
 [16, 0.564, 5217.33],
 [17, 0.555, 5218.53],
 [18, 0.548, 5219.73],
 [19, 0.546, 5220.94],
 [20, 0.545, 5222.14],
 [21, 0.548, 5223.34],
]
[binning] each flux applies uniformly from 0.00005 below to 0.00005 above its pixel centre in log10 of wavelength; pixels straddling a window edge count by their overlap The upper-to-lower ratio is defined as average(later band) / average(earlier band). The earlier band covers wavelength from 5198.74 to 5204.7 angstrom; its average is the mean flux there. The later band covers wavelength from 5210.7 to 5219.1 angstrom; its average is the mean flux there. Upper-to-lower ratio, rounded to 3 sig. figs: 1.02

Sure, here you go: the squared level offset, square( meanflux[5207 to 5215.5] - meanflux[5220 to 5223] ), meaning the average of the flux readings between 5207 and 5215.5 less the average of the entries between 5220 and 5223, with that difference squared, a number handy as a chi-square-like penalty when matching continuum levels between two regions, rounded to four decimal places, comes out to 0.0007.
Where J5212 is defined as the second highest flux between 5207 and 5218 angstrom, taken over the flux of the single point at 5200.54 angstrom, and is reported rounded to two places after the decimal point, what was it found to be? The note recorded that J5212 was 1.03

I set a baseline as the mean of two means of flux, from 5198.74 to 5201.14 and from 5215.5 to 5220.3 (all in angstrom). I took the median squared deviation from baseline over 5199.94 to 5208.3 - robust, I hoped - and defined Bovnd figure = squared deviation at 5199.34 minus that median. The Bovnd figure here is -0.0015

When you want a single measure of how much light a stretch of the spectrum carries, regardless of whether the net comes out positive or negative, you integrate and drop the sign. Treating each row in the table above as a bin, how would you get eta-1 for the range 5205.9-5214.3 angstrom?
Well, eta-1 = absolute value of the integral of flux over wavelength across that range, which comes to 4.3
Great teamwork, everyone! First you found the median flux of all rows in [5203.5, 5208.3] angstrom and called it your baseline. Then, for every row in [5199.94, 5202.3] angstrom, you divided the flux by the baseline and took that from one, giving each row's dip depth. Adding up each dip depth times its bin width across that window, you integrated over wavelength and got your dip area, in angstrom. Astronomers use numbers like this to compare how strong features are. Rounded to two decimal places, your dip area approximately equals -0.11 angstrom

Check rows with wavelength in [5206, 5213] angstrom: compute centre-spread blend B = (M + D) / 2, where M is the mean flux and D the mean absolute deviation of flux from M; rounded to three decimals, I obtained 0.261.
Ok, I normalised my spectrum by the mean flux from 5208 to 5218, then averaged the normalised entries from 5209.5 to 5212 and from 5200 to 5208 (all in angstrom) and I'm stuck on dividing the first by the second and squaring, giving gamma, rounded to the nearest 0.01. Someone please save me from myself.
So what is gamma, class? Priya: 1.04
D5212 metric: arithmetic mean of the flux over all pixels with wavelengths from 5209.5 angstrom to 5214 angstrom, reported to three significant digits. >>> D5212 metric 0.521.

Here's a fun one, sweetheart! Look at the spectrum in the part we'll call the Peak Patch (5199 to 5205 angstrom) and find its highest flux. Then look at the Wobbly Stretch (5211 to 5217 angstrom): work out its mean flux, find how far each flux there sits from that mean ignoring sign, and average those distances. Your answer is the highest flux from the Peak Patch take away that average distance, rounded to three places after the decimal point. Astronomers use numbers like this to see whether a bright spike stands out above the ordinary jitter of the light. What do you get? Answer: 0.544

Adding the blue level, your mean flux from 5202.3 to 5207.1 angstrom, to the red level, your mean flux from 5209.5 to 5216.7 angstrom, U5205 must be 1.04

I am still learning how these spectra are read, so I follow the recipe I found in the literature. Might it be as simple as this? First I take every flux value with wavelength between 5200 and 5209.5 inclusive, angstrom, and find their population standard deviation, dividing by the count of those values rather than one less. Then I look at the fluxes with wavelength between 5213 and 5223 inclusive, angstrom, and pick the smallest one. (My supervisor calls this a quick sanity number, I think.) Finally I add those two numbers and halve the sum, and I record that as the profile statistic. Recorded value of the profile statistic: 0.265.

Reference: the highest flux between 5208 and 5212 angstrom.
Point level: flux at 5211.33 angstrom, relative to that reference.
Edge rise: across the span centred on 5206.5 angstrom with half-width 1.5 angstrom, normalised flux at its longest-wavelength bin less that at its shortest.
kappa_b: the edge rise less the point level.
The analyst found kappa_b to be -0.98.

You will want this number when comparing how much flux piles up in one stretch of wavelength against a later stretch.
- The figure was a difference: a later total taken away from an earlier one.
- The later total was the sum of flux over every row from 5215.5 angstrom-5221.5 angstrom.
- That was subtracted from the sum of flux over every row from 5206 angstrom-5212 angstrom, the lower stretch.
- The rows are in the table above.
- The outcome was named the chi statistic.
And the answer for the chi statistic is -0.18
